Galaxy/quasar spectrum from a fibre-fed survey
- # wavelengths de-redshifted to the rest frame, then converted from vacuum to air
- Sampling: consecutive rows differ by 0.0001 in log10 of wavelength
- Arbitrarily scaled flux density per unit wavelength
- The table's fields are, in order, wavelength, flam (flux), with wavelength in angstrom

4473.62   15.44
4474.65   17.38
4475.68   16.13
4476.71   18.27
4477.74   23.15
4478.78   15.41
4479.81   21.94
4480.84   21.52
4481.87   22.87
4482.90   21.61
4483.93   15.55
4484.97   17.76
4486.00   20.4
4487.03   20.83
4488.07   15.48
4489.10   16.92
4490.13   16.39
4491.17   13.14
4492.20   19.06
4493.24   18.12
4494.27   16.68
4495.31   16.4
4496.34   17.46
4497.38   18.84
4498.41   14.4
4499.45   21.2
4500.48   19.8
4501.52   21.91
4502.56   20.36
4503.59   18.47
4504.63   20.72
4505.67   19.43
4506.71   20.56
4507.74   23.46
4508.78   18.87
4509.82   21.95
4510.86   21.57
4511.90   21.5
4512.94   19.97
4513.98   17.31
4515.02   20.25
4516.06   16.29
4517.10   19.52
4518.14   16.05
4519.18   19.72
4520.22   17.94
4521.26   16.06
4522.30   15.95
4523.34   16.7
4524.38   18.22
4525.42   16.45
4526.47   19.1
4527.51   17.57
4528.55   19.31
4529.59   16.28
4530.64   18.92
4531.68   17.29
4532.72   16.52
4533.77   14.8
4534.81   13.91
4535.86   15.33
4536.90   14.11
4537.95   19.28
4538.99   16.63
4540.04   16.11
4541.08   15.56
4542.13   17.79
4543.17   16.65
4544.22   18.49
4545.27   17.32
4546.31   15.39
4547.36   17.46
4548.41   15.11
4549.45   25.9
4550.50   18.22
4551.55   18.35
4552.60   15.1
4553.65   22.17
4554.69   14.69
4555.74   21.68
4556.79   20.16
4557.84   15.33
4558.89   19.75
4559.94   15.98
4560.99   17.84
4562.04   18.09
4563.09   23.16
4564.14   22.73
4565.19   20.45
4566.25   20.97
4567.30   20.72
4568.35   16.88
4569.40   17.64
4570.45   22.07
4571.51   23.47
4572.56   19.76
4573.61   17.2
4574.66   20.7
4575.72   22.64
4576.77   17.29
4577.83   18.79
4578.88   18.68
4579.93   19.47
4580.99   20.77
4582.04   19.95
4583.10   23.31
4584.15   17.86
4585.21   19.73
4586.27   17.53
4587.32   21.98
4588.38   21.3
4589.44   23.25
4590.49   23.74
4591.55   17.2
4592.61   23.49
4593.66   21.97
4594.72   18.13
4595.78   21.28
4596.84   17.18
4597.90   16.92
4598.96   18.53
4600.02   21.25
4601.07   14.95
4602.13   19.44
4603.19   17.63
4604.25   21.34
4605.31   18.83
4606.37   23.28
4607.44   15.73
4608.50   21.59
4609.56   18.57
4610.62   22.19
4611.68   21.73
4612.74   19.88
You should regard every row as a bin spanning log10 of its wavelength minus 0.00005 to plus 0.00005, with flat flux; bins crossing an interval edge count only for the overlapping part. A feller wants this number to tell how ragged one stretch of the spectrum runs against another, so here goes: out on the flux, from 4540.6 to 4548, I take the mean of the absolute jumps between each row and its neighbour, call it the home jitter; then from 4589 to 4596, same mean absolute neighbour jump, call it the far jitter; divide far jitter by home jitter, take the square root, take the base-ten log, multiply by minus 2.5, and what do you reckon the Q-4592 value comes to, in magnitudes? -0.40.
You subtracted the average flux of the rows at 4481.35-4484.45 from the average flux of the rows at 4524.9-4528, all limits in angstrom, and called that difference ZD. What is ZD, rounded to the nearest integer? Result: -2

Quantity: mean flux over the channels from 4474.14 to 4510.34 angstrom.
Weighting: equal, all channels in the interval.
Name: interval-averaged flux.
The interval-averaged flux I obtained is 18.9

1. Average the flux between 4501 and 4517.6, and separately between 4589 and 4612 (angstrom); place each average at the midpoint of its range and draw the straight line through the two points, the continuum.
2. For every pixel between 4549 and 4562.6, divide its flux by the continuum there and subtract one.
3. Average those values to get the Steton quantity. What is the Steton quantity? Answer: -0.066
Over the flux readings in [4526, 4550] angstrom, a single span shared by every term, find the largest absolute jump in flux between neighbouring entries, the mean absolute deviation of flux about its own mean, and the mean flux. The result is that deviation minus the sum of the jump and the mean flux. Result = -26.3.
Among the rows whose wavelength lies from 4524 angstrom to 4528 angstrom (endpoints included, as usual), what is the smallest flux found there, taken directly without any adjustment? 16.45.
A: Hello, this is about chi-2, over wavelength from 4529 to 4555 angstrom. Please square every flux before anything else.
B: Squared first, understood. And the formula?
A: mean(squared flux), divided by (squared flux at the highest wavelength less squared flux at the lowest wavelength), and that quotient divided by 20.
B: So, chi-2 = -0.30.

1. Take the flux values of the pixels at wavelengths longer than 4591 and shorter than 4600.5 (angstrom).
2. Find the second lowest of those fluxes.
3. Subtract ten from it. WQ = 7.2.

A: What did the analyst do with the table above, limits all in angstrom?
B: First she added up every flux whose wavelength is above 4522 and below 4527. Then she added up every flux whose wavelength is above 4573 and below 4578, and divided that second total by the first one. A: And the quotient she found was 1.12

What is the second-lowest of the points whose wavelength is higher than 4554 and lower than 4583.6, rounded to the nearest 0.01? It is 15.33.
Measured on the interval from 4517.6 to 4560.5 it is 14.11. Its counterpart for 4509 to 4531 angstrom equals 16.05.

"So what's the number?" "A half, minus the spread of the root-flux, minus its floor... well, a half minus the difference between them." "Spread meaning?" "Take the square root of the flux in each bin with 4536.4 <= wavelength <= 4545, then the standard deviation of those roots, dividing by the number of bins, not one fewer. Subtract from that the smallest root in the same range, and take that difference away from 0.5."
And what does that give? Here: 4.07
